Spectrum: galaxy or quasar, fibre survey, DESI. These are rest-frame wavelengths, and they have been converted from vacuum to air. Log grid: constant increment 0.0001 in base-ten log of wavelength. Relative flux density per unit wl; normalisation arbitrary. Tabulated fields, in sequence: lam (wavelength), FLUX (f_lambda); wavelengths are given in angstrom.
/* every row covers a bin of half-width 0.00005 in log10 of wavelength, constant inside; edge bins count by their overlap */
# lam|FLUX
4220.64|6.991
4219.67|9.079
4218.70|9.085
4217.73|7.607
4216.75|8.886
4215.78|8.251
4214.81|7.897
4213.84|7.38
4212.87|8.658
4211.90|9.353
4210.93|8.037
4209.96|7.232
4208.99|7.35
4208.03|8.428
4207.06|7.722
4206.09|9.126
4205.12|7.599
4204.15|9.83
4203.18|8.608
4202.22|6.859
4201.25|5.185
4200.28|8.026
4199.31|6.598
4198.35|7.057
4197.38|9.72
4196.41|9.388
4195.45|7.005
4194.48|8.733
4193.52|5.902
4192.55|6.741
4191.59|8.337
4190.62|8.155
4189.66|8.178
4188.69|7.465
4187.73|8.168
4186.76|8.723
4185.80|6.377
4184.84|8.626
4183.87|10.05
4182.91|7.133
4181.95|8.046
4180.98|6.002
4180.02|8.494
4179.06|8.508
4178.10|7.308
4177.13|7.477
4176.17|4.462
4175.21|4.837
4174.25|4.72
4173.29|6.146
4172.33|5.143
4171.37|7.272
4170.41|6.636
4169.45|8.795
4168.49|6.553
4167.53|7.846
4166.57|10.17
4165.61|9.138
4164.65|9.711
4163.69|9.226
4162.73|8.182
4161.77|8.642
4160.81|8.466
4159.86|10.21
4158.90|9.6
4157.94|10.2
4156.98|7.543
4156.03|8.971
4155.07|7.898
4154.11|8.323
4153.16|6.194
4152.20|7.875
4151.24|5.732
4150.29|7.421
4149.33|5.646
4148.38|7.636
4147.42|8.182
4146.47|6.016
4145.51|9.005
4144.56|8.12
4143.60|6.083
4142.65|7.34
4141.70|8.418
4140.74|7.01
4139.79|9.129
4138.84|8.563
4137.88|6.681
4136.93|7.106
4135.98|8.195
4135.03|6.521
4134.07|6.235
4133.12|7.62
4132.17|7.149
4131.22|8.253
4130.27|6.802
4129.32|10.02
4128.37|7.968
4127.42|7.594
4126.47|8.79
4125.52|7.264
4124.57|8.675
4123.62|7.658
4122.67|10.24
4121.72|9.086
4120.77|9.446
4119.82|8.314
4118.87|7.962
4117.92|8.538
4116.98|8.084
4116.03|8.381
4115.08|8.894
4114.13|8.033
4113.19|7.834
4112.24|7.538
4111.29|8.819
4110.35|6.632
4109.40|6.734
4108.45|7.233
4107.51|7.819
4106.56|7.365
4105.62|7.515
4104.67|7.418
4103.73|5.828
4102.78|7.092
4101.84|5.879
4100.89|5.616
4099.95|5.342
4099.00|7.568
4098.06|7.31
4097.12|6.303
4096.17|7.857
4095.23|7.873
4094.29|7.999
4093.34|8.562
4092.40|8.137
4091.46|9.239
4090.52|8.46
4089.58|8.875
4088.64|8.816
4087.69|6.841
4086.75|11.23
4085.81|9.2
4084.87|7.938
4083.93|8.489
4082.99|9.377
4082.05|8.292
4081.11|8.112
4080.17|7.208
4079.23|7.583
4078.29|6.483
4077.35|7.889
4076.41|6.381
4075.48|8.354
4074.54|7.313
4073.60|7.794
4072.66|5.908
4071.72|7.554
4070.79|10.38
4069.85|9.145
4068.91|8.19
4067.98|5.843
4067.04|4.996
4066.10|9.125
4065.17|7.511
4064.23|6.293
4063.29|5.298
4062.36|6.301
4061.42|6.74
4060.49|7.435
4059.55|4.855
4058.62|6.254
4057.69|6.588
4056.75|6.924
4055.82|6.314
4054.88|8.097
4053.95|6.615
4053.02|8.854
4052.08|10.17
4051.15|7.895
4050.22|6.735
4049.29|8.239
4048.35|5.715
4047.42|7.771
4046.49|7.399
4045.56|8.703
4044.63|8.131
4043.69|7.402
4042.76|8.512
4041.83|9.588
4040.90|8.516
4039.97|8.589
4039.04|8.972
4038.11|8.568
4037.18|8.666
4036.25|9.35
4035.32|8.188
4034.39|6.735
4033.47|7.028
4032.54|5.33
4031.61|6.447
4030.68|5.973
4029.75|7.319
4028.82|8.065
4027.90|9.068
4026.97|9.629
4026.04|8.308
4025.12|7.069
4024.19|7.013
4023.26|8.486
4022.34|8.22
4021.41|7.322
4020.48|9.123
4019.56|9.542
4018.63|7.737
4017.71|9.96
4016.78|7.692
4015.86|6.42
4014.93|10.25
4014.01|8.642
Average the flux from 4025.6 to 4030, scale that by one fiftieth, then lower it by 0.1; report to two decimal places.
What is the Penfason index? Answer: 0.07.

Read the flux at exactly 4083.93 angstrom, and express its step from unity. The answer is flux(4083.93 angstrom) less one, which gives 7.5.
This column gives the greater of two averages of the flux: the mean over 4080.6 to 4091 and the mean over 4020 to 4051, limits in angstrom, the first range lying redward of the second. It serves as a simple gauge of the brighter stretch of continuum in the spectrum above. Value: 8.7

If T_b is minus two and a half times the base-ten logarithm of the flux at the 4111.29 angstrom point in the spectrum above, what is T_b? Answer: -2.36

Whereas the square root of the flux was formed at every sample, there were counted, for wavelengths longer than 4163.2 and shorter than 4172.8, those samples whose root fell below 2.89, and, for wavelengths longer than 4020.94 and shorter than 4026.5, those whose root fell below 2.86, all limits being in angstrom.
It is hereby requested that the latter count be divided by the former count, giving 0.6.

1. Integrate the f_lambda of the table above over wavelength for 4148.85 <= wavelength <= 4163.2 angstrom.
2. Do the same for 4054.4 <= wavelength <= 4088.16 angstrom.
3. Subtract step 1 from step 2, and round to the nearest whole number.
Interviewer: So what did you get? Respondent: 136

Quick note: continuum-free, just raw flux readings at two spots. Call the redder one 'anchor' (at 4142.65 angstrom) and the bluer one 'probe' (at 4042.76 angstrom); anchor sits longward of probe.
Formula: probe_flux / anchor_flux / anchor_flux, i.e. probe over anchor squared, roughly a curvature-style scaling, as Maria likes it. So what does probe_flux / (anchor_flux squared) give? 0.158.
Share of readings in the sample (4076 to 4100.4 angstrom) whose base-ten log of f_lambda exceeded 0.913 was 0.385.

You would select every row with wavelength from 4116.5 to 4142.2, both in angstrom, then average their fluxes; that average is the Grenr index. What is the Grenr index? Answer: 8.0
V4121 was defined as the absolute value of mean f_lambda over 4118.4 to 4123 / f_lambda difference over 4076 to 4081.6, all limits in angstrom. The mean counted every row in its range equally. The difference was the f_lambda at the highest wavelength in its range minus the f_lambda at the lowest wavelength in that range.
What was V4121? 5.2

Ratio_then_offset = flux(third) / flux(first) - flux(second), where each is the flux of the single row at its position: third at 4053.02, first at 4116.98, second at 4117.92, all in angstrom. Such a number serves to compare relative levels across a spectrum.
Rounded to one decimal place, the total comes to -7.4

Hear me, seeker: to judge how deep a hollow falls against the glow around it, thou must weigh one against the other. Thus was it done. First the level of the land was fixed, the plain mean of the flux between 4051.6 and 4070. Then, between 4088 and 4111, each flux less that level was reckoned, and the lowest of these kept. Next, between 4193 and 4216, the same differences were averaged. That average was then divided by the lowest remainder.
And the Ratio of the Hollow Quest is -0.5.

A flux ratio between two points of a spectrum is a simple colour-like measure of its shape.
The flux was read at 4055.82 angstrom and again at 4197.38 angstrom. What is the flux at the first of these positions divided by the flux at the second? 0.65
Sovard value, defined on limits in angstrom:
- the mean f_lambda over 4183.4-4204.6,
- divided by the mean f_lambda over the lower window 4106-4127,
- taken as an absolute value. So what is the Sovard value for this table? 0.97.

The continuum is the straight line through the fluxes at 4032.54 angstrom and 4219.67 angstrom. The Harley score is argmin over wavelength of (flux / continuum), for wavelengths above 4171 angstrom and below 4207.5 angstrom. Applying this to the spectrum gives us 4176.17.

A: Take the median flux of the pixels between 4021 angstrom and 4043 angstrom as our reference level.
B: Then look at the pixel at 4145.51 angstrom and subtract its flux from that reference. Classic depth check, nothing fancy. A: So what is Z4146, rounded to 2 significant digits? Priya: -0.74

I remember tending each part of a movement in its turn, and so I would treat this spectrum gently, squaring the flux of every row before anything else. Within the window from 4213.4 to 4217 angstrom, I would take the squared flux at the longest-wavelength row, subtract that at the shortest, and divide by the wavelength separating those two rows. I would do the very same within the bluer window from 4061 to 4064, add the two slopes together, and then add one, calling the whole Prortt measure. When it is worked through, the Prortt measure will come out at 0.1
